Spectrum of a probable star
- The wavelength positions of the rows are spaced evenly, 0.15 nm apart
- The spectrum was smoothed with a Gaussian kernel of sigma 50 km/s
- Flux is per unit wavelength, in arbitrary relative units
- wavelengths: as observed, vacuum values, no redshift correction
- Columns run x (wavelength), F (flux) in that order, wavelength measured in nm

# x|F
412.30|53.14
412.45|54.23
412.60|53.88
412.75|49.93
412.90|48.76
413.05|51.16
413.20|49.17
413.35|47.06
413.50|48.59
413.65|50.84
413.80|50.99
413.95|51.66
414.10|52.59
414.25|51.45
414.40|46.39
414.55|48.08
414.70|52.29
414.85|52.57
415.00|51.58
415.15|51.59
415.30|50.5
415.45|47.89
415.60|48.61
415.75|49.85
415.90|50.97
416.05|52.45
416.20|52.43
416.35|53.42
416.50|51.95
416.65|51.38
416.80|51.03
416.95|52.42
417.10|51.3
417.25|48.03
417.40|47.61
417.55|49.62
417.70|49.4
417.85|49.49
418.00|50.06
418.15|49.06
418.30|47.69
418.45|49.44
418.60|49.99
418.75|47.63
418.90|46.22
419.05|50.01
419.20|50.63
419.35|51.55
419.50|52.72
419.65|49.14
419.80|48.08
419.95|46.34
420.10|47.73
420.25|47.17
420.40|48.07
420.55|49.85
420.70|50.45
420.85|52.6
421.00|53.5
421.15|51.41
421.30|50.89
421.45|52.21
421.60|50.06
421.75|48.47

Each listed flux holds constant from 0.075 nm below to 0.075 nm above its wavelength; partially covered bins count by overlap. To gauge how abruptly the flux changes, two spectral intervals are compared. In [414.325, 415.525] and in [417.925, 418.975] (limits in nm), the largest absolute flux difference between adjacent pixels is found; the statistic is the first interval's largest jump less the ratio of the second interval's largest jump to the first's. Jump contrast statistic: 3.6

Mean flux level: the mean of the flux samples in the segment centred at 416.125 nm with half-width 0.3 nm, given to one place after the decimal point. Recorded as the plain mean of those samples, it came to 52.3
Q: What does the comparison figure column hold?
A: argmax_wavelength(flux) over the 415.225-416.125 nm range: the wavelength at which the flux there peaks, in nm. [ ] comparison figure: 416.05 nm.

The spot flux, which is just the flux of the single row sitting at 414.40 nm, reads 46.39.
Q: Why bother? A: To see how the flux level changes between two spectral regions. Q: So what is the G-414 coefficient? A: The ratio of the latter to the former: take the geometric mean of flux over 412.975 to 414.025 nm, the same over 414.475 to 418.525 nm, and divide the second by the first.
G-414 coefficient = 1.01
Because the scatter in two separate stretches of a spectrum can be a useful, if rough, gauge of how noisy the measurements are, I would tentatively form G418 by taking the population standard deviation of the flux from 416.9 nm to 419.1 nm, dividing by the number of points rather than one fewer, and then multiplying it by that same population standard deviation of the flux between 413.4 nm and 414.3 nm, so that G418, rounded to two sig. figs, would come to 1.9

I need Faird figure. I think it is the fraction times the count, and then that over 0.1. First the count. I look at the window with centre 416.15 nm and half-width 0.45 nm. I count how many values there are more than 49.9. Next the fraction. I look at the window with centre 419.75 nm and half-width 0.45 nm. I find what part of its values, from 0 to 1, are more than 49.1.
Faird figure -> 25.0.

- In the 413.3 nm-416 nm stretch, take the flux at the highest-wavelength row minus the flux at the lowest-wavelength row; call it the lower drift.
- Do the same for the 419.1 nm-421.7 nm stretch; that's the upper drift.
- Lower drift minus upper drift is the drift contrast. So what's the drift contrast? 4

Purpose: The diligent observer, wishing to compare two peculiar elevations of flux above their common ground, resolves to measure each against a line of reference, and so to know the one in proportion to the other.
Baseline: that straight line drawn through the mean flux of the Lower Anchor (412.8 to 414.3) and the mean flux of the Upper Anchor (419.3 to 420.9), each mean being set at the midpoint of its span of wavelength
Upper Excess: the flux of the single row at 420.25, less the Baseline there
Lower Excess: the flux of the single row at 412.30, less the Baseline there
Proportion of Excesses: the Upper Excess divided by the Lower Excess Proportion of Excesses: -0.8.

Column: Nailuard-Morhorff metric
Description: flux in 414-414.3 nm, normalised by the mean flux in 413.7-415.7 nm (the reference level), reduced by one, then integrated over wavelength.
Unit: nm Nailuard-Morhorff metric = 0.009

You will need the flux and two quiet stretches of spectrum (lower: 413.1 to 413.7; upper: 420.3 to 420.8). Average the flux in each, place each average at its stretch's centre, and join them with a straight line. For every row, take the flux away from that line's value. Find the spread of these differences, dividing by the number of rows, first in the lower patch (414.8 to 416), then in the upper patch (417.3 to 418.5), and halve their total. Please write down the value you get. 1.2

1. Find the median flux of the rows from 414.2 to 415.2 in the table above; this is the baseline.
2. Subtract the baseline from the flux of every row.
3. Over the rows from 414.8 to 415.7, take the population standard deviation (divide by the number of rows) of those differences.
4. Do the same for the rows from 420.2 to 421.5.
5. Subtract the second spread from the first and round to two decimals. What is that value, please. -0.27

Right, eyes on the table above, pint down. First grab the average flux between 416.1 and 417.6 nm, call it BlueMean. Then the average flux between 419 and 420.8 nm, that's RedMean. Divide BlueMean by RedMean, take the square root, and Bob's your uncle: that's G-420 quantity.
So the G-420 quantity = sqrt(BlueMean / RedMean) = 1.016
